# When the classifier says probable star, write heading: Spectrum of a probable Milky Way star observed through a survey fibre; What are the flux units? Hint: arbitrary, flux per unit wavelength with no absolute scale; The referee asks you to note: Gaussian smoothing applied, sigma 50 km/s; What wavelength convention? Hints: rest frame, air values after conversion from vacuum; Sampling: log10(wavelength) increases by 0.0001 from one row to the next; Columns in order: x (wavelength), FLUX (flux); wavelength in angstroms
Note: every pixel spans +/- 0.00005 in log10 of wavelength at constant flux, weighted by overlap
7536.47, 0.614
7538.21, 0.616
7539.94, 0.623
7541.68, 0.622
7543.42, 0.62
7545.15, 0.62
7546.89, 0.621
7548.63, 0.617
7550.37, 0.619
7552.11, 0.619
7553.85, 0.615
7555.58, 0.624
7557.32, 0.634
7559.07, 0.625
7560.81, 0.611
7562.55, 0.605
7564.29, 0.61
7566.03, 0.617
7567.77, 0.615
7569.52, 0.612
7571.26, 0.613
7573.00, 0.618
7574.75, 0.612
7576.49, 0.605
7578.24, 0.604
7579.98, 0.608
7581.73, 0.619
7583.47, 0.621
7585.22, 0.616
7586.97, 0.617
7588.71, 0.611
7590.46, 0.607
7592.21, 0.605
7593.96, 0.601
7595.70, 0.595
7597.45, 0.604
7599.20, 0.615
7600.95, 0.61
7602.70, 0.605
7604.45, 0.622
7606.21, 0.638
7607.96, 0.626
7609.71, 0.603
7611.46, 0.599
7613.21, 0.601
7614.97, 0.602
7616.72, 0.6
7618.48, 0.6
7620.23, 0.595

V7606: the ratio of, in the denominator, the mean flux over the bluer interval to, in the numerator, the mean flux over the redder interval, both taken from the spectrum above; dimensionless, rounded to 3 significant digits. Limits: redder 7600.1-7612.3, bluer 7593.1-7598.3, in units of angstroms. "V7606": 1.02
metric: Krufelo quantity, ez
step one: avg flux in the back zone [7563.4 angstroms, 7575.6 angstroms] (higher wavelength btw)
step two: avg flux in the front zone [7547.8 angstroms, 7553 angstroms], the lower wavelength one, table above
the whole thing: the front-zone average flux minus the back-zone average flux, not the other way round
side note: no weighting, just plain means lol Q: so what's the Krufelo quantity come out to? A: 0.004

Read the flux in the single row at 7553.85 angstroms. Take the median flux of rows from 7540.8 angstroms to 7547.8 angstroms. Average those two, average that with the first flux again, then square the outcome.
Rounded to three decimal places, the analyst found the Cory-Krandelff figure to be 0.380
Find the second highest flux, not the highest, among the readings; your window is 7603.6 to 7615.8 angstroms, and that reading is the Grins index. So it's 0.626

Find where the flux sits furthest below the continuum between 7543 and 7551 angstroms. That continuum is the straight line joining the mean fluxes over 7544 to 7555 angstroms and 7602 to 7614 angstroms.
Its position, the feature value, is 7548.63 angstroms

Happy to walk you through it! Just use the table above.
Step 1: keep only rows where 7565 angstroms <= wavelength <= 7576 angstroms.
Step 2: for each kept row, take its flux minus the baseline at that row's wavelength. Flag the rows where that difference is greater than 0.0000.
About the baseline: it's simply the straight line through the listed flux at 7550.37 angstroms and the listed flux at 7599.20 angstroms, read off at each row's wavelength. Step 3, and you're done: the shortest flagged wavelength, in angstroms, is 7573.00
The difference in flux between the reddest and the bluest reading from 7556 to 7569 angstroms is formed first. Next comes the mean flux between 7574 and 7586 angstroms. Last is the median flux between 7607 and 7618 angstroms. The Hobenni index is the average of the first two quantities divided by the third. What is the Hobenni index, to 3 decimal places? 0.493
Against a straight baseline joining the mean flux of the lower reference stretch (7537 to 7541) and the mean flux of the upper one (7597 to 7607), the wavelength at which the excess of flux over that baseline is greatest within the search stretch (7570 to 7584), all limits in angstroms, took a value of 7583.47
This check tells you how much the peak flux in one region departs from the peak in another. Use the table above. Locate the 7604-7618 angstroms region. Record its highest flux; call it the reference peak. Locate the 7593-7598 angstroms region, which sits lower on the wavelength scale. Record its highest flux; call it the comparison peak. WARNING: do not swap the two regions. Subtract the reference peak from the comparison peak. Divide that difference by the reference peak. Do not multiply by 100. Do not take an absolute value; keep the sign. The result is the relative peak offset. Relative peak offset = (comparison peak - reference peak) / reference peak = -0.053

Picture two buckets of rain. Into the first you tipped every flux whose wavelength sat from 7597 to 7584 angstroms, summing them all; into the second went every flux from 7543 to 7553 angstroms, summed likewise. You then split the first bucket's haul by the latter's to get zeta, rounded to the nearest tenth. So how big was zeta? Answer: 1.1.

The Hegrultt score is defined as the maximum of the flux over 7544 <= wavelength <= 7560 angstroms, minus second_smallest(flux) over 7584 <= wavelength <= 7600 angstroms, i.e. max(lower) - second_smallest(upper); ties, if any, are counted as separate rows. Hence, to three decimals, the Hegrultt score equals 0.033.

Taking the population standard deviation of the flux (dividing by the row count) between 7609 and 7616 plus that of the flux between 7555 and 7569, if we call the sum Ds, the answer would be 0.0104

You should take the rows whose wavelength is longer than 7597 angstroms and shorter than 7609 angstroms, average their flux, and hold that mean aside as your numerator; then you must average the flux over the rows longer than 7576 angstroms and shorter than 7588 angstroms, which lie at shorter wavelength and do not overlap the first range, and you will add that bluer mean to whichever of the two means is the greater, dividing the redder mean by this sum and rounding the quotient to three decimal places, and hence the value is 0.502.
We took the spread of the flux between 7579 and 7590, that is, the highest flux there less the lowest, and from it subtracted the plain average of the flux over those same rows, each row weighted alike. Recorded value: -0.602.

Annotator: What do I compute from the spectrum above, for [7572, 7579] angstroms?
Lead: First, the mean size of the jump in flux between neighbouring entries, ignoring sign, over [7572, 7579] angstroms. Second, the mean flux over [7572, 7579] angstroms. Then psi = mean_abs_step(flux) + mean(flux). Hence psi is 0.614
